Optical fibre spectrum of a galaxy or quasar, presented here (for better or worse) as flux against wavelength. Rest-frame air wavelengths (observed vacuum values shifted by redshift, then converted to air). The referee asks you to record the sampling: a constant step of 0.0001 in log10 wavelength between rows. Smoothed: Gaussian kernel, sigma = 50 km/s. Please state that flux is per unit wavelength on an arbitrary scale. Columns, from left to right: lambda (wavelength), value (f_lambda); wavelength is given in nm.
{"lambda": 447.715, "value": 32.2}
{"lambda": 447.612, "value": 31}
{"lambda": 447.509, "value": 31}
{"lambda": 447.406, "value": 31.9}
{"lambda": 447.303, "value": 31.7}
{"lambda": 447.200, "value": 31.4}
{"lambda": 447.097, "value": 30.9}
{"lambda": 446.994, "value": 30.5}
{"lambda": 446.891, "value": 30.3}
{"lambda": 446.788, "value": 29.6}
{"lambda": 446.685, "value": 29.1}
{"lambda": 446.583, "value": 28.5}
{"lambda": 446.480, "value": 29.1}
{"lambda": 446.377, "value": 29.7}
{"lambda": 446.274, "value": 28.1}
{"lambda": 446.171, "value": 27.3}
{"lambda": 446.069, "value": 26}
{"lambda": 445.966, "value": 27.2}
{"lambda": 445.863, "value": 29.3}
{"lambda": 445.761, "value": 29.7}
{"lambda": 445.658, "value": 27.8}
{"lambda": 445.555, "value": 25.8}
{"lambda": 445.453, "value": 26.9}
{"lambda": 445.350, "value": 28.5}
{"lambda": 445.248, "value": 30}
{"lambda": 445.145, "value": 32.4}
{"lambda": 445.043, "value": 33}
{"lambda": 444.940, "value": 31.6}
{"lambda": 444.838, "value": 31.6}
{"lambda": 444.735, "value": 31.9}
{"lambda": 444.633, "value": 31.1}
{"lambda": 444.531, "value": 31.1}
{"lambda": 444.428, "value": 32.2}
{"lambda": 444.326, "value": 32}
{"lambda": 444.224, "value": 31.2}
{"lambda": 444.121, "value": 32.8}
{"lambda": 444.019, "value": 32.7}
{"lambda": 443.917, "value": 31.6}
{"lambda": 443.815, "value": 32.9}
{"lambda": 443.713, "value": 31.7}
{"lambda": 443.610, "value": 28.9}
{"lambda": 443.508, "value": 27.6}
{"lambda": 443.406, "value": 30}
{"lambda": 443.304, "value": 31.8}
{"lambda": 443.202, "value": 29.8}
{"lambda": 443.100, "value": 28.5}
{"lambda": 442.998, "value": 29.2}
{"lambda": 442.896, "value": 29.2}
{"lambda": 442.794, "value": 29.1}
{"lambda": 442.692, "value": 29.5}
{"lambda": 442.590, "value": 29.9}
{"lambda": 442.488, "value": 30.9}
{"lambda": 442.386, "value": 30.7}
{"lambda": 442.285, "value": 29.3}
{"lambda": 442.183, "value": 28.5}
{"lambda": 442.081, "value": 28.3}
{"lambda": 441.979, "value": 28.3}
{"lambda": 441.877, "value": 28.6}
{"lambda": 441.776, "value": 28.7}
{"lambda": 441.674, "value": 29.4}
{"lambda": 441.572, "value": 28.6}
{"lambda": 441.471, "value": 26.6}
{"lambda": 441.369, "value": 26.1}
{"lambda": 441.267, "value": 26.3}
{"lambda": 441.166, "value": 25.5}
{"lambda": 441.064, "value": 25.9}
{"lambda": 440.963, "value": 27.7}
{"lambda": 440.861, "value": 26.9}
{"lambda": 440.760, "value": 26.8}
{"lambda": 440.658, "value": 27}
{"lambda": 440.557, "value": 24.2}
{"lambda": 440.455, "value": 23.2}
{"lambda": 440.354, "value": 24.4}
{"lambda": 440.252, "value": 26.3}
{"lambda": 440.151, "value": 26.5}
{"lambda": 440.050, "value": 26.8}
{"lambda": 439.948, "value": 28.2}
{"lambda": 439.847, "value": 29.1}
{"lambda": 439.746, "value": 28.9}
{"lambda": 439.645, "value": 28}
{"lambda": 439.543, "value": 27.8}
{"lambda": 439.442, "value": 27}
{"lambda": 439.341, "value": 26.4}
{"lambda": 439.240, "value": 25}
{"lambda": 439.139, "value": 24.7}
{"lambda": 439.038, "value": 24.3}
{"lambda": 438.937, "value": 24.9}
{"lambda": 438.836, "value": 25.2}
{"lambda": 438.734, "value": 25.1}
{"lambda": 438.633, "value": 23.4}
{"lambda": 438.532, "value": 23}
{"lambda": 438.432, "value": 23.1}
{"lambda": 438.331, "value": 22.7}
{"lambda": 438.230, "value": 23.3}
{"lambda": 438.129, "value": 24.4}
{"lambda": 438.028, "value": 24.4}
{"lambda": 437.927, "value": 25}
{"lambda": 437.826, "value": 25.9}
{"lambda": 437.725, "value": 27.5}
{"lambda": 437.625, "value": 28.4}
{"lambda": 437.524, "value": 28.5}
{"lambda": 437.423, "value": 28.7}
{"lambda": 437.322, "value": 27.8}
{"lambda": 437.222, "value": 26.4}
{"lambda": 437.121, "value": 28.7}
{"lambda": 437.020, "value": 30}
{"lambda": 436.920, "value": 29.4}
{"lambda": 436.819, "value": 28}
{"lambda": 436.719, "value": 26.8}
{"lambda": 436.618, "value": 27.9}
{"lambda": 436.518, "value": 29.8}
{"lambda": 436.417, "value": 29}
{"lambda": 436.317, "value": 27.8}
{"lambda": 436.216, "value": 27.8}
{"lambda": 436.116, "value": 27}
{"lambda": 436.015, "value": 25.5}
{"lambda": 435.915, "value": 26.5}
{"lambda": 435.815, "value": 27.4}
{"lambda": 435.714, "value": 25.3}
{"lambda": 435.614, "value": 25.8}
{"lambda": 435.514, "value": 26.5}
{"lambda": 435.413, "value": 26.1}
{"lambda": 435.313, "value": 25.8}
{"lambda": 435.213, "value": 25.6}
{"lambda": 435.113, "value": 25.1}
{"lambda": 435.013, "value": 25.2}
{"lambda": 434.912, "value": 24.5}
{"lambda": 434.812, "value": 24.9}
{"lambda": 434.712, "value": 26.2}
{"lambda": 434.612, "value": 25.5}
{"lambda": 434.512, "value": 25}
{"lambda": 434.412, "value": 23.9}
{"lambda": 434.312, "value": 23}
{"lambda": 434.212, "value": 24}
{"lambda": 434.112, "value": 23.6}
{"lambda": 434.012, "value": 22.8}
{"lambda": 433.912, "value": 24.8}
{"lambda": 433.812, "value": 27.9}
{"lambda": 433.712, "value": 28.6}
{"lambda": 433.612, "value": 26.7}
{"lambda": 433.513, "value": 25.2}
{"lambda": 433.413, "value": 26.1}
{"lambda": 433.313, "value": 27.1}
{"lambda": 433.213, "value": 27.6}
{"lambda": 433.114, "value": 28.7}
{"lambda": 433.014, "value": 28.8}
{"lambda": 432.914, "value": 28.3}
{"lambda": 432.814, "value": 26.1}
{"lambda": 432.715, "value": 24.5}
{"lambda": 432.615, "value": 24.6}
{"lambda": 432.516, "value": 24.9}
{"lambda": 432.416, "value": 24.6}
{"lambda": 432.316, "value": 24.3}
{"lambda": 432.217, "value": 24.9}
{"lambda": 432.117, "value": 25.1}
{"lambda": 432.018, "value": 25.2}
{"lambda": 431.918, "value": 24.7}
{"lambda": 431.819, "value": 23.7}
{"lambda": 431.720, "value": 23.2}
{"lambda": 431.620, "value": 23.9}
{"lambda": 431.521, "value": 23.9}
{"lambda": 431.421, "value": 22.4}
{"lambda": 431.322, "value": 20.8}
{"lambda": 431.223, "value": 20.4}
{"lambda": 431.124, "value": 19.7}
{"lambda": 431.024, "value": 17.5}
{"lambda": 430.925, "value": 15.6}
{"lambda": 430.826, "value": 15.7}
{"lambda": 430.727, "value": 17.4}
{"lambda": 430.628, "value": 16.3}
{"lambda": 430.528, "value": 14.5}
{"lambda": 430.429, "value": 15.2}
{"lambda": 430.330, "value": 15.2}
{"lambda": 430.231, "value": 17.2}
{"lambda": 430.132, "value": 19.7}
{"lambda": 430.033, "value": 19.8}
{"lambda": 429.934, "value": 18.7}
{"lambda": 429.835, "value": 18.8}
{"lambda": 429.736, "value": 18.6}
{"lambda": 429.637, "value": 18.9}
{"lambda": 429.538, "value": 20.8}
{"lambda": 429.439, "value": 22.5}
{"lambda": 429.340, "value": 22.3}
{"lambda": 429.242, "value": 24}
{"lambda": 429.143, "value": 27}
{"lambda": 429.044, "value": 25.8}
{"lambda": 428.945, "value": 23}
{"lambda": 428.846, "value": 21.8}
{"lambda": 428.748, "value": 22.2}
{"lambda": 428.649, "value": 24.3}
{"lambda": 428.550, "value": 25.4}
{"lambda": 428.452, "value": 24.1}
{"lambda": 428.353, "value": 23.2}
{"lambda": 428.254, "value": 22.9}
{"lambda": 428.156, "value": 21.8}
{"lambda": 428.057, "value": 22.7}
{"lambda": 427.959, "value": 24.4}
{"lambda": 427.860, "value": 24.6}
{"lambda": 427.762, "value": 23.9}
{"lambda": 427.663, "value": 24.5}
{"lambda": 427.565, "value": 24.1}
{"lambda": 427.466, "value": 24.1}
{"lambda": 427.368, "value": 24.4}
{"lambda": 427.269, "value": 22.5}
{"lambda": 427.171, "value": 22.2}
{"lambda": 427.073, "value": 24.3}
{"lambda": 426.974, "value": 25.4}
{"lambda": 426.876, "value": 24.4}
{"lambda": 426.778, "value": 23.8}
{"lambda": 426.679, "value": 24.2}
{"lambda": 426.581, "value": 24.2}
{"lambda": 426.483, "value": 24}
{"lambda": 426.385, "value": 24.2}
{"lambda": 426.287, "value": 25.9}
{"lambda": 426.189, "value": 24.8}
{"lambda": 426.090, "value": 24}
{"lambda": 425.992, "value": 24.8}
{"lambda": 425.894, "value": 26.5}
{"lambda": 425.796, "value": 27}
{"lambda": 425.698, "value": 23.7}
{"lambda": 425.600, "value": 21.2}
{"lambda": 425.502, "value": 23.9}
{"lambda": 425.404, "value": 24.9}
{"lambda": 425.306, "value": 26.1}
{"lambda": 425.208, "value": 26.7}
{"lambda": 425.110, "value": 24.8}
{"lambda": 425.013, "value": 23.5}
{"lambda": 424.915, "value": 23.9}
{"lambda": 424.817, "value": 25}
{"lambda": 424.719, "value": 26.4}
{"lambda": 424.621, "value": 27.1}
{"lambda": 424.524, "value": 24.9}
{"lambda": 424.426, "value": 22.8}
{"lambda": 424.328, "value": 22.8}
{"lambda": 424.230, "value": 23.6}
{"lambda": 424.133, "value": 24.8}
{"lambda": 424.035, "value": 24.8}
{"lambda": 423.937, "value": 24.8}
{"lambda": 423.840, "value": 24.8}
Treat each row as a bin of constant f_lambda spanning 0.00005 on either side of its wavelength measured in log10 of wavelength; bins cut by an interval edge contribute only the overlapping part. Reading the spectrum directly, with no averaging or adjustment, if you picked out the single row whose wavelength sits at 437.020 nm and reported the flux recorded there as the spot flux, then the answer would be 30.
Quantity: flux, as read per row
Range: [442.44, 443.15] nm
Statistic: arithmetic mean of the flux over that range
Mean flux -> 29.5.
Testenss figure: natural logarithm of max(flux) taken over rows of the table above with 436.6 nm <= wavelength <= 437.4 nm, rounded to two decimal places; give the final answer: 3.40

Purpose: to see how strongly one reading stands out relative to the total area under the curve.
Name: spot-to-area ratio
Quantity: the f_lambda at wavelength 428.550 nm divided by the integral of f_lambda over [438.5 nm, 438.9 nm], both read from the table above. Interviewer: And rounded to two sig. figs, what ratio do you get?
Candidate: 2.6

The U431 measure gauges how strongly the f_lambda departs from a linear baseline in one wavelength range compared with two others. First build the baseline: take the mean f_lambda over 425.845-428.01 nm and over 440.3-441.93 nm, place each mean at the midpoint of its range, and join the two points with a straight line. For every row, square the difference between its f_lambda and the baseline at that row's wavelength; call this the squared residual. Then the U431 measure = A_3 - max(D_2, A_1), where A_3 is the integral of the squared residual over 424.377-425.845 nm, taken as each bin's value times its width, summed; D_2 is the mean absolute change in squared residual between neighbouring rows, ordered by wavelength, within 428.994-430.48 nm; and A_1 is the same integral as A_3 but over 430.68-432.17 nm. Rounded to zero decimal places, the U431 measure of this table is -32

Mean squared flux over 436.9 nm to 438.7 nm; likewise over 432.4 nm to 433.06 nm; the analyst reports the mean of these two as 683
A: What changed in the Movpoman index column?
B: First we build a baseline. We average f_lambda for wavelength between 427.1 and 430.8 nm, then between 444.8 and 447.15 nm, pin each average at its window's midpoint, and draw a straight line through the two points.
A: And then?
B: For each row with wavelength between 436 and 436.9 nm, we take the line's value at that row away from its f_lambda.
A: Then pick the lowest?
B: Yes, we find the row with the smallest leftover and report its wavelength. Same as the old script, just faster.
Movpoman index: 436.015 nm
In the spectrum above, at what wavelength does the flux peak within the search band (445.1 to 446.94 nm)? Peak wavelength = 445.145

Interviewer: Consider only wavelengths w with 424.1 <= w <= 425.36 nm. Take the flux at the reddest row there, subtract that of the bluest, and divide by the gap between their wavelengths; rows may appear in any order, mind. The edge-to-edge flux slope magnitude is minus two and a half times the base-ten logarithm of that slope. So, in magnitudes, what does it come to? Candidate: -0.1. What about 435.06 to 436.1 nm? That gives 0.9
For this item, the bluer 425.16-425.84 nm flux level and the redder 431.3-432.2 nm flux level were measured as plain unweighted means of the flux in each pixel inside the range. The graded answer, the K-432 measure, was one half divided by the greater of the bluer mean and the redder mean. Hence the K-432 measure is 0.0202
